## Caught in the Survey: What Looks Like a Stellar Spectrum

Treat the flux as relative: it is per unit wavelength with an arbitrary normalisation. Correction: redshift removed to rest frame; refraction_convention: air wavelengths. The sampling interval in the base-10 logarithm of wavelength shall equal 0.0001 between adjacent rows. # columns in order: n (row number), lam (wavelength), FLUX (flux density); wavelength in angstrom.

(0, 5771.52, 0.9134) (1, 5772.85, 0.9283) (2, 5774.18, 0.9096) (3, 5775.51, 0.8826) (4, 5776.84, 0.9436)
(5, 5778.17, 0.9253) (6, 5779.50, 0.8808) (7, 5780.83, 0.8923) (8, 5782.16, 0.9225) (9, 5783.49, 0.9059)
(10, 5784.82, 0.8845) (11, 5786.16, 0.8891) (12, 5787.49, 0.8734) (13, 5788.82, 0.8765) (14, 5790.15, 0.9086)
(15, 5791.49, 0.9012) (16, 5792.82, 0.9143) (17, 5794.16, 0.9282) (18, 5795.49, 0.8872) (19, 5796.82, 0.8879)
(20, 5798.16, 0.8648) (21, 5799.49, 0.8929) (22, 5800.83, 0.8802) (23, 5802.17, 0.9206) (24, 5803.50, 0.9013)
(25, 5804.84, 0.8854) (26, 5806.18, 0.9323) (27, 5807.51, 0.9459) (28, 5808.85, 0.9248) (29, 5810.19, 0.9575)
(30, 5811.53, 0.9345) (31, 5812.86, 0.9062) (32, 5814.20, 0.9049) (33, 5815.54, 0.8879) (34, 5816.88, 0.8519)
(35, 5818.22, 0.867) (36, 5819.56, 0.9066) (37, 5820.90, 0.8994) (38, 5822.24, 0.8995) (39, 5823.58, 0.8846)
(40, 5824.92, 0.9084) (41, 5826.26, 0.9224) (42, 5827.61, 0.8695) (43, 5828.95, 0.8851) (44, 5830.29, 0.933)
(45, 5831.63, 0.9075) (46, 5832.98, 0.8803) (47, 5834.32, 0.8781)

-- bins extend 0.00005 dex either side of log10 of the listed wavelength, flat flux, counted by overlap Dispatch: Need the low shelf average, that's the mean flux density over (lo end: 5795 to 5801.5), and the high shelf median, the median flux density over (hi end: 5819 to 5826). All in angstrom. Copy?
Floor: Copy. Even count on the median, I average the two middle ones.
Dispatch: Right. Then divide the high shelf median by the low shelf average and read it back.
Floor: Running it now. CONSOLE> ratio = 1.02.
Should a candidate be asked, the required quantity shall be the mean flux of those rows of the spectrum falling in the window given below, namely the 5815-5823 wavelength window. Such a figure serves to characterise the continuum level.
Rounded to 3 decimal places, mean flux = 0.885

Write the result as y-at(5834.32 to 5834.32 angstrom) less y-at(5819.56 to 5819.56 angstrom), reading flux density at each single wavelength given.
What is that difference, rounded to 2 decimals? -0.03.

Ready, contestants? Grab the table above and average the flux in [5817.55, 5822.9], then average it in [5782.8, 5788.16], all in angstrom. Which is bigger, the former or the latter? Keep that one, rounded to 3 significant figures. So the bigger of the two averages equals 0.893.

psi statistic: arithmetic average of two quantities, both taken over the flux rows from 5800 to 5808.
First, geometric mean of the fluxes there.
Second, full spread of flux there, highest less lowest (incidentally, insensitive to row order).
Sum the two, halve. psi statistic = 0.488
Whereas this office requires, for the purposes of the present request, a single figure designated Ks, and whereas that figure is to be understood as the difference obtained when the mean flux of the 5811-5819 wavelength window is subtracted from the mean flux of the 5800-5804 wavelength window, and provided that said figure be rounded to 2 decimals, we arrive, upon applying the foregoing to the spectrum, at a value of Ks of 0.01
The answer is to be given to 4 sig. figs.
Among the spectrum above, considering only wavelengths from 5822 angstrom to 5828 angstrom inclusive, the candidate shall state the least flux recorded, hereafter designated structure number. 0.8695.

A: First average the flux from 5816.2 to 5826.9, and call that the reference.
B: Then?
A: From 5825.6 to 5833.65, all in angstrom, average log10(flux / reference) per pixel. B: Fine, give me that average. 0.003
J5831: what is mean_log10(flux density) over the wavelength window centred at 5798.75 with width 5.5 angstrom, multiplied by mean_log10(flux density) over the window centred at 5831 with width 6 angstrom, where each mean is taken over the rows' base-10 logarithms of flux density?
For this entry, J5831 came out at 0.0025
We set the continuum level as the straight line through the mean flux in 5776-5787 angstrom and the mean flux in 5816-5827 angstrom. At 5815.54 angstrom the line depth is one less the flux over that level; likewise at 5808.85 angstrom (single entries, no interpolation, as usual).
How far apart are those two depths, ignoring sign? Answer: 0.04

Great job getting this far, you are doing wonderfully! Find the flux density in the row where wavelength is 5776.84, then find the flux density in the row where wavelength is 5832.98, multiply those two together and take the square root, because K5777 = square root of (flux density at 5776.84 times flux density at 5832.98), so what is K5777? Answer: 0.911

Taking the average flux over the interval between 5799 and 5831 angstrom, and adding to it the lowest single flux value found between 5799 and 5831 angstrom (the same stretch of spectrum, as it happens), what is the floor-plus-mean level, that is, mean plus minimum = 1.756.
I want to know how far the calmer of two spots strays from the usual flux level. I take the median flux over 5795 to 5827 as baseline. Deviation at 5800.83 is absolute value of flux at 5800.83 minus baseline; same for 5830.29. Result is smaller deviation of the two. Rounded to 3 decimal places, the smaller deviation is 0.020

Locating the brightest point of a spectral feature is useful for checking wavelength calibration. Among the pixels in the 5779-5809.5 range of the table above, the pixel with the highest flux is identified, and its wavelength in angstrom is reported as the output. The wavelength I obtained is 5807.51 angstrom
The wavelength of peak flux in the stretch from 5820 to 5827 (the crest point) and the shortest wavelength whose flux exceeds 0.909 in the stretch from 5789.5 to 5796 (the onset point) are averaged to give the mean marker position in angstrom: 5809.5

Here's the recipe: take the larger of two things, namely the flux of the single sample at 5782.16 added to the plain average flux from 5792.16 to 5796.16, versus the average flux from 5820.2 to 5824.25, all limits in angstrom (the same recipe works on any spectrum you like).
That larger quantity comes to 1.83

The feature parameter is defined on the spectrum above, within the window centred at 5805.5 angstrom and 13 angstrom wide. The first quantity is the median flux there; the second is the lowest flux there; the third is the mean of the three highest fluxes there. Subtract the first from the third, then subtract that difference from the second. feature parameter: 0.857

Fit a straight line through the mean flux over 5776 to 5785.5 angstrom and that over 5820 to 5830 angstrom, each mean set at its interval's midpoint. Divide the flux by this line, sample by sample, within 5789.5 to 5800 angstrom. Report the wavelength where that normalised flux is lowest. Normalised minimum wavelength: 5798.16 angstrom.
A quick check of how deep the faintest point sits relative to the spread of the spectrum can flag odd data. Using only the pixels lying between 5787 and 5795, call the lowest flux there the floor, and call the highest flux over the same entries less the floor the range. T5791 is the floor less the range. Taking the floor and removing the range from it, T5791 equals 0.819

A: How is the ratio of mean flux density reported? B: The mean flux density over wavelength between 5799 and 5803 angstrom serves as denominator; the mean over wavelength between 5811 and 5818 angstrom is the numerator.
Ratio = 1.00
